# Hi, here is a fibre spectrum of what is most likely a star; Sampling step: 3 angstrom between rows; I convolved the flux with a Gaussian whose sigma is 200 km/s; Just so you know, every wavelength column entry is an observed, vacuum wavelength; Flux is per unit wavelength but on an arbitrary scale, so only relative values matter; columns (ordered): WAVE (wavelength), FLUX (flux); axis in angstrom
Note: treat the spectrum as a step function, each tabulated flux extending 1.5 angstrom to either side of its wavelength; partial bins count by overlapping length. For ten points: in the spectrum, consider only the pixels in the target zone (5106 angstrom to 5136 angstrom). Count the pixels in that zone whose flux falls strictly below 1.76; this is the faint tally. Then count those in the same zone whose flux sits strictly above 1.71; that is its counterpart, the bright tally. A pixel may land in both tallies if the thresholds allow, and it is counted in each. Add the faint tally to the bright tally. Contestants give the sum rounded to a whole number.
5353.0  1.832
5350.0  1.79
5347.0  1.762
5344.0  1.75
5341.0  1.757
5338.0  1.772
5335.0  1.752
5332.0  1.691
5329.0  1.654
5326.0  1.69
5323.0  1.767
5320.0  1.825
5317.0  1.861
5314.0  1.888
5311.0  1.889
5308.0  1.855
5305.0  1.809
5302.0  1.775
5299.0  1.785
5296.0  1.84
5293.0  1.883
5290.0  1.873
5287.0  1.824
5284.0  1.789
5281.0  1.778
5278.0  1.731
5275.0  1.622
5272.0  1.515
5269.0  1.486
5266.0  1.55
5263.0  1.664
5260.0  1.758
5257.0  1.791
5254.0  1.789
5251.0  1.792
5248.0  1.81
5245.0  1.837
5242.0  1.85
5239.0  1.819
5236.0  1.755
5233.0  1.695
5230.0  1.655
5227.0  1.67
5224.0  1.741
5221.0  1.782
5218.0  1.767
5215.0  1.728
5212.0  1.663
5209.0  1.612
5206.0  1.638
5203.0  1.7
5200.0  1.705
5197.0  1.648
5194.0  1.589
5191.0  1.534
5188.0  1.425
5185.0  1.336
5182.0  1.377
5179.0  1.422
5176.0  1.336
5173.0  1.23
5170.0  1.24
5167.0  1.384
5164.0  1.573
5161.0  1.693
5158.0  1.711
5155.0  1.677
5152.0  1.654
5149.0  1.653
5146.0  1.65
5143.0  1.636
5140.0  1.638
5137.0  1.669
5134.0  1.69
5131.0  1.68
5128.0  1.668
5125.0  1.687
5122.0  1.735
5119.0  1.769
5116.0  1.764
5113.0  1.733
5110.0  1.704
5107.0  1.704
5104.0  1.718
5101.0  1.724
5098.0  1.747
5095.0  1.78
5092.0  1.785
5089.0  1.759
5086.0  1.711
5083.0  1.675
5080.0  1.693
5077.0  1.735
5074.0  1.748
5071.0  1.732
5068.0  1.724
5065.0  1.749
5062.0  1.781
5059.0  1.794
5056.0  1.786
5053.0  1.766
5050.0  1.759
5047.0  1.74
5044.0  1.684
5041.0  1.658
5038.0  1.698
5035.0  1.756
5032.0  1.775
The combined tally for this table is 12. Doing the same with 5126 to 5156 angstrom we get 10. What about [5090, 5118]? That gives 13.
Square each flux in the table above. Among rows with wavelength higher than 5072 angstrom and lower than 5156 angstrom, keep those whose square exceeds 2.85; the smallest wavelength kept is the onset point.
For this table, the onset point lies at 5074.0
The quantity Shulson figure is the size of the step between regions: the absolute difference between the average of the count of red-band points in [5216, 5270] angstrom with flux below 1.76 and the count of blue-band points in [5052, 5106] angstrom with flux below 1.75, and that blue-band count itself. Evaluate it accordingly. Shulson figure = 1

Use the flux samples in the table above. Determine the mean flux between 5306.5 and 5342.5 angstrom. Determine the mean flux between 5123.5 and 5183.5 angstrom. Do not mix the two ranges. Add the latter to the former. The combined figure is 3.35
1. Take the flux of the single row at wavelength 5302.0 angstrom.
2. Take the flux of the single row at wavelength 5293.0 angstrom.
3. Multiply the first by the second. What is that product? 3.34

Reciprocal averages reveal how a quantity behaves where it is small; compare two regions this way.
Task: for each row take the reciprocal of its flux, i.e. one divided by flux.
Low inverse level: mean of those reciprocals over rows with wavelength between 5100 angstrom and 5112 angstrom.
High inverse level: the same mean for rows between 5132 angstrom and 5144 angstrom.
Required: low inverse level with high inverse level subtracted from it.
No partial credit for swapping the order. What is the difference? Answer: -0.019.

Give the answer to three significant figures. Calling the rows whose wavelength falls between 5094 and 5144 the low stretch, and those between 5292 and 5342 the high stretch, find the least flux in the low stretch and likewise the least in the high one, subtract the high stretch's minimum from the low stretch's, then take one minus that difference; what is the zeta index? 1.02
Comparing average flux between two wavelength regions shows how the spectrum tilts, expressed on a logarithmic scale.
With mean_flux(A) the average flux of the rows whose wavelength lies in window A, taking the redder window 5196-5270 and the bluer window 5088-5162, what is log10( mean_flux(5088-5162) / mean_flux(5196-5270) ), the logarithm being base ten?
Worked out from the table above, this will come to 0.00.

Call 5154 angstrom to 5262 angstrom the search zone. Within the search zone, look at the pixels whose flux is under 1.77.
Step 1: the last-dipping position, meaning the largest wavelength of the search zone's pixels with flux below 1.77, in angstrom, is 5260.0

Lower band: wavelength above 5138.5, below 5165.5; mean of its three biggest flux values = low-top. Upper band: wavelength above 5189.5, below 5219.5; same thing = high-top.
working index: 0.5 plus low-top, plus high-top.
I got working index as 3.93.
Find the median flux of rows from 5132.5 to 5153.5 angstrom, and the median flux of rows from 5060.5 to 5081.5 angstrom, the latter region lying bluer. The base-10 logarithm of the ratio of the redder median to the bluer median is -0.021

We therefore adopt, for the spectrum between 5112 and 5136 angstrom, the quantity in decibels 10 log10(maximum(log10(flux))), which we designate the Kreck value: -6.06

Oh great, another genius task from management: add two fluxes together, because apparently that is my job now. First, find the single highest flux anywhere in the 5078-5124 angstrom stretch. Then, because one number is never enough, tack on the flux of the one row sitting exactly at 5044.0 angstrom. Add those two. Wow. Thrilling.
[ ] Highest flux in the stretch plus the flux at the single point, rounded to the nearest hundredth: 3.47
